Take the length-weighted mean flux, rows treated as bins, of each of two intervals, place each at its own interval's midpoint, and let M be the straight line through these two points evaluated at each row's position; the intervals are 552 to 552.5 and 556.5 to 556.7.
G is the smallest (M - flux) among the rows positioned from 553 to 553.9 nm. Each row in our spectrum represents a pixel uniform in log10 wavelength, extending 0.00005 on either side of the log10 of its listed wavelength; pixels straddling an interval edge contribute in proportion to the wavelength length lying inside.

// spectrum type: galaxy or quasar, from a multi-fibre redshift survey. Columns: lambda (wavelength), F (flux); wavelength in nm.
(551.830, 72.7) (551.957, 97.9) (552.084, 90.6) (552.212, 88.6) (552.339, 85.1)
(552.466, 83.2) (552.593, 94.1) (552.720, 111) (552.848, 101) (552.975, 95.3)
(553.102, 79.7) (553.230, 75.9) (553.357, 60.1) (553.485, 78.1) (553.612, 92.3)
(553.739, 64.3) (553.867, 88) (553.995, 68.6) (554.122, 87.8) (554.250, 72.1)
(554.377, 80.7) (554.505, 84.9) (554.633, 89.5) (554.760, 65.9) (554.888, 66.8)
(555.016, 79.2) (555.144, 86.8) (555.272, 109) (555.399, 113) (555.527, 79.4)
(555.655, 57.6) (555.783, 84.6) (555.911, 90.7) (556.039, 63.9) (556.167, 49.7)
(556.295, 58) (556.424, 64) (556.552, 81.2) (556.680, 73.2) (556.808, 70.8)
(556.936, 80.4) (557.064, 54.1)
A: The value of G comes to -7.8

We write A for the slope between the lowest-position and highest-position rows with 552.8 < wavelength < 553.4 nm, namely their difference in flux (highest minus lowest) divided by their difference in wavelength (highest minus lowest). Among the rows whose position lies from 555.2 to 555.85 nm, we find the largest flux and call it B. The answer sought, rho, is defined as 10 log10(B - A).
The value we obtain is 22.9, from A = -80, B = 113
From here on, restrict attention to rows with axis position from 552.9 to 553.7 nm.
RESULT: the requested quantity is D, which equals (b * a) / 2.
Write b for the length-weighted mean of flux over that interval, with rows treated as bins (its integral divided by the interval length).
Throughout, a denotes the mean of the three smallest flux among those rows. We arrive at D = 2859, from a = 71.4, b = 80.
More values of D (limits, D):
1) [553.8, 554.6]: 2973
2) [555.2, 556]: 3261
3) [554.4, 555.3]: 2894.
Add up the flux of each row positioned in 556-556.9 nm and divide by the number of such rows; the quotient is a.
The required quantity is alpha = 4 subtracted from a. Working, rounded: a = 66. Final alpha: 62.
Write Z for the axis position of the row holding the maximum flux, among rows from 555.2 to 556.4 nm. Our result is 555.399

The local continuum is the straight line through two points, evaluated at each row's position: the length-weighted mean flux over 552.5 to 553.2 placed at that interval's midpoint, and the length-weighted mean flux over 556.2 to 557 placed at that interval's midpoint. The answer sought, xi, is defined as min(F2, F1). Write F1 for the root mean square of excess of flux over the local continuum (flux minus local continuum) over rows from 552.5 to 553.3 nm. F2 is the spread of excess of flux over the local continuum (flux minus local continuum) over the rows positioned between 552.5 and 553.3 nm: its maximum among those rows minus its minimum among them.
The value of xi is 11.0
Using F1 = 11.0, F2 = 32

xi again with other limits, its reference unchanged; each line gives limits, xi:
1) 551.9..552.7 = 9.6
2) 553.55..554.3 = 13.8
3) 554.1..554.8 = 9.2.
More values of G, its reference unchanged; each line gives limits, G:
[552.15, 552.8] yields -24.6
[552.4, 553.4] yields -24.6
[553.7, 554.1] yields -4.1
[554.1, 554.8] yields -7.3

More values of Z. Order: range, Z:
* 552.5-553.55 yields 552.720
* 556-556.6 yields 556.552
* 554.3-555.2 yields 554.633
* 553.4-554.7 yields 553.612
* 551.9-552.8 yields 552.720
